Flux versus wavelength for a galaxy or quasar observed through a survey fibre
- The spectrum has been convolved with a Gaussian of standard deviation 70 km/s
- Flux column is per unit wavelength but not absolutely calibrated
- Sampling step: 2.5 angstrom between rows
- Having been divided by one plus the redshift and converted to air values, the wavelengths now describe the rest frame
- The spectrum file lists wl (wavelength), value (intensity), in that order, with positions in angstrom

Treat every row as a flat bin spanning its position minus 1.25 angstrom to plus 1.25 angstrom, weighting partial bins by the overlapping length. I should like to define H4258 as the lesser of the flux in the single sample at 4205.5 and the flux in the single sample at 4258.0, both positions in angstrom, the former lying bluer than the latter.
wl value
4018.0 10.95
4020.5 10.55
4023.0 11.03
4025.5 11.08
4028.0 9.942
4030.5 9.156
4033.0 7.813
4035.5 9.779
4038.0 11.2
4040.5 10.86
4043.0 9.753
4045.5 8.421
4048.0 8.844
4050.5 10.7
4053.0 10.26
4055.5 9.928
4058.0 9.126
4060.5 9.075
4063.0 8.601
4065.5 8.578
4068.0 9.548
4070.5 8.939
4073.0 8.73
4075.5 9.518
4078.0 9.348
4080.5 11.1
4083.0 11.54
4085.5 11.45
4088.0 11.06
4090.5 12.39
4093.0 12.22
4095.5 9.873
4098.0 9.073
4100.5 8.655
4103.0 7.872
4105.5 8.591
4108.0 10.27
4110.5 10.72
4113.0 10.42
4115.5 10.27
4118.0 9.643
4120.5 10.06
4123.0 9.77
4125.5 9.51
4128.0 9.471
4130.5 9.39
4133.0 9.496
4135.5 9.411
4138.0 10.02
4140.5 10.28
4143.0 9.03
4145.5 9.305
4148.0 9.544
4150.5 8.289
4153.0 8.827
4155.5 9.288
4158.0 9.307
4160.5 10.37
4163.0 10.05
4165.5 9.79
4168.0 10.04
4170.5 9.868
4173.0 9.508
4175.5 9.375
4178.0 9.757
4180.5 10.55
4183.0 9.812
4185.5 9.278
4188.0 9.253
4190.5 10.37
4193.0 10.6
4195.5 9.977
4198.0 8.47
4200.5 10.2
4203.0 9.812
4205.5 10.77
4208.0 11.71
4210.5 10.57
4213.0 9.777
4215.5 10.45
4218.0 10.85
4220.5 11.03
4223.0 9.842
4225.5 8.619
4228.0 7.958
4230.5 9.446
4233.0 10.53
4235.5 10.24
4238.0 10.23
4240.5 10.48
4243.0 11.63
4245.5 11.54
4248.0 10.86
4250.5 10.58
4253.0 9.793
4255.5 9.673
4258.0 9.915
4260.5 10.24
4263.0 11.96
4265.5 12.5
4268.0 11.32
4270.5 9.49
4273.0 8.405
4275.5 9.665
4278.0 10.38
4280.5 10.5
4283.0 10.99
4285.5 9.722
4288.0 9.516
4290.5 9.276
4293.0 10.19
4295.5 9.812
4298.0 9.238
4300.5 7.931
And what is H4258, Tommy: 9.9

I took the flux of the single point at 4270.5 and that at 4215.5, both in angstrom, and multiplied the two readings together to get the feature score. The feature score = 99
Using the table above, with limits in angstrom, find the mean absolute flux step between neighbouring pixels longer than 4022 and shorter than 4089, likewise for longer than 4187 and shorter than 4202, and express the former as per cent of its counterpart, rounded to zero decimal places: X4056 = 71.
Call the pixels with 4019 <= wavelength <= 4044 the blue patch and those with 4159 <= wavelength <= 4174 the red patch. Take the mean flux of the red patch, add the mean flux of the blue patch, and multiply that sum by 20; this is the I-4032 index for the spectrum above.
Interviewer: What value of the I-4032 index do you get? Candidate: 401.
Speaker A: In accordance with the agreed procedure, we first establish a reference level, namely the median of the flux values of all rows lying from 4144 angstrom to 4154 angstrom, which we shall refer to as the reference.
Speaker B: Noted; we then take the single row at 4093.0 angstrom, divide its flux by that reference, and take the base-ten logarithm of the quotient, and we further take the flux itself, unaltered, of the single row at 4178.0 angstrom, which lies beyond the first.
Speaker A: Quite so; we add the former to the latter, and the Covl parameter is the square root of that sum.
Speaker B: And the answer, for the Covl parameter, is 3.14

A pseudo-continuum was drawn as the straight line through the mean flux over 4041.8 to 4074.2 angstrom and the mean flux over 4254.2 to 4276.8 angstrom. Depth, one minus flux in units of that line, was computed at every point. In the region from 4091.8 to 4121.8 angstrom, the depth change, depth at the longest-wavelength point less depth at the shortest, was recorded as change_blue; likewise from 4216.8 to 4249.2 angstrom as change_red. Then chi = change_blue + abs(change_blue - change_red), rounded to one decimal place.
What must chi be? 0.5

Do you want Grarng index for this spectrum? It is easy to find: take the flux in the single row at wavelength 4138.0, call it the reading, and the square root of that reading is 3.17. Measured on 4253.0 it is 3.13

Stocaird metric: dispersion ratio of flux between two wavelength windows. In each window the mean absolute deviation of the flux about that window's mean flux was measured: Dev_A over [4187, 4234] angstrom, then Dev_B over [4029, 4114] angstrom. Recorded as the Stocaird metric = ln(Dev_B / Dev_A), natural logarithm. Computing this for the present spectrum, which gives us 0.31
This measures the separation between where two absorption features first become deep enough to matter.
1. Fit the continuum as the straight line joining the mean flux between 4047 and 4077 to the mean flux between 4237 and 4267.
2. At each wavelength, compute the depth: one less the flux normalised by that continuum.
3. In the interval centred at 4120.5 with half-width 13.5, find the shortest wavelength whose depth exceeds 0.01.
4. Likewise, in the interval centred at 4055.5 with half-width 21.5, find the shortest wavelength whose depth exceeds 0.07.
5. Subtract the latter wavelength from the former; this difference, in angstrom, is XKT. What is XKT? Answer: 72.5 angstrom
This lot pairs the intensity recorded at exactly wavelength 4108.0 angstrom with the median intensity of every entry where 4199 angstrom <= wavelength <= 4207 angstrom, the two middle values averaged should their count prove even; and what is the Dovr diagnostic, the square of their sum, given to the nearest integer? 419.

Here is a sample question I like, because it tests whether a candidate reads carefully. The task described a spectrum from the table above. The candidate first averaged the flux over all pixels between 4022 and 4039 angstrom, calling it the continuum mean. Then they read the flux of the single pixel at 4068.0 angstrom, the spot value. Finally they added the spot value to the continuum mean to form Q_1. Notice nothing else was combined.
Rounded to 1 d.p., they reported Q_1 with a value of 19.5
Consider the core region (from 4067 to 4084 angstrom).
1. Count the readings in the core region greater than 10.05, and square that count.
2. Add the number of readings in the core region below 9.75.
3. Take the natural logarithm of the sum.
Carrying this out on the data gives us 2.2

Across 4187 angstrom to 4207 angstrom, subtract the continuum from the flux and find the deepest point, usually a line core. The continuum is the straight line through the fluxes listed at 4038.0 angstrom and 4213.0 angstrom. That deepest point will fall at 4198.0 angstrom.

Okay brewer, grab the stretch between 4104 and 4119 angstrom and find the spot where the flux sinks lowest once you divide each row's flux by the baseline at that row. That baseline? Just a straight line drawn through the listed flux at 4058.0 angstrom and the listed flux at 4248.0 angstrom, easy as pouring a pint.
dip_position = 4105.5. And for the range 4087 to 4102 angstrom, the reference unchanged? 4100.5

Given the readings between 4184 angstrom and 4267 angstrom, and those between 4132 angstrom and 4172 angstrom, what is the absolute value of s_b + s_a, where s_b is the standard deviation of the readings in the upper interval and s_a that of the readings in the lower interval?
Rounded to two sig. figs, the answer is 1.5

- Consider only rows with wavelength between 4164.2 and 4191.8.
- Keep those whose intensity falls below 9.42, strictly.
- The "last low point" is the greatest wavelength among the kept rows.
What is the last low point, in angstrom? 4188.0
